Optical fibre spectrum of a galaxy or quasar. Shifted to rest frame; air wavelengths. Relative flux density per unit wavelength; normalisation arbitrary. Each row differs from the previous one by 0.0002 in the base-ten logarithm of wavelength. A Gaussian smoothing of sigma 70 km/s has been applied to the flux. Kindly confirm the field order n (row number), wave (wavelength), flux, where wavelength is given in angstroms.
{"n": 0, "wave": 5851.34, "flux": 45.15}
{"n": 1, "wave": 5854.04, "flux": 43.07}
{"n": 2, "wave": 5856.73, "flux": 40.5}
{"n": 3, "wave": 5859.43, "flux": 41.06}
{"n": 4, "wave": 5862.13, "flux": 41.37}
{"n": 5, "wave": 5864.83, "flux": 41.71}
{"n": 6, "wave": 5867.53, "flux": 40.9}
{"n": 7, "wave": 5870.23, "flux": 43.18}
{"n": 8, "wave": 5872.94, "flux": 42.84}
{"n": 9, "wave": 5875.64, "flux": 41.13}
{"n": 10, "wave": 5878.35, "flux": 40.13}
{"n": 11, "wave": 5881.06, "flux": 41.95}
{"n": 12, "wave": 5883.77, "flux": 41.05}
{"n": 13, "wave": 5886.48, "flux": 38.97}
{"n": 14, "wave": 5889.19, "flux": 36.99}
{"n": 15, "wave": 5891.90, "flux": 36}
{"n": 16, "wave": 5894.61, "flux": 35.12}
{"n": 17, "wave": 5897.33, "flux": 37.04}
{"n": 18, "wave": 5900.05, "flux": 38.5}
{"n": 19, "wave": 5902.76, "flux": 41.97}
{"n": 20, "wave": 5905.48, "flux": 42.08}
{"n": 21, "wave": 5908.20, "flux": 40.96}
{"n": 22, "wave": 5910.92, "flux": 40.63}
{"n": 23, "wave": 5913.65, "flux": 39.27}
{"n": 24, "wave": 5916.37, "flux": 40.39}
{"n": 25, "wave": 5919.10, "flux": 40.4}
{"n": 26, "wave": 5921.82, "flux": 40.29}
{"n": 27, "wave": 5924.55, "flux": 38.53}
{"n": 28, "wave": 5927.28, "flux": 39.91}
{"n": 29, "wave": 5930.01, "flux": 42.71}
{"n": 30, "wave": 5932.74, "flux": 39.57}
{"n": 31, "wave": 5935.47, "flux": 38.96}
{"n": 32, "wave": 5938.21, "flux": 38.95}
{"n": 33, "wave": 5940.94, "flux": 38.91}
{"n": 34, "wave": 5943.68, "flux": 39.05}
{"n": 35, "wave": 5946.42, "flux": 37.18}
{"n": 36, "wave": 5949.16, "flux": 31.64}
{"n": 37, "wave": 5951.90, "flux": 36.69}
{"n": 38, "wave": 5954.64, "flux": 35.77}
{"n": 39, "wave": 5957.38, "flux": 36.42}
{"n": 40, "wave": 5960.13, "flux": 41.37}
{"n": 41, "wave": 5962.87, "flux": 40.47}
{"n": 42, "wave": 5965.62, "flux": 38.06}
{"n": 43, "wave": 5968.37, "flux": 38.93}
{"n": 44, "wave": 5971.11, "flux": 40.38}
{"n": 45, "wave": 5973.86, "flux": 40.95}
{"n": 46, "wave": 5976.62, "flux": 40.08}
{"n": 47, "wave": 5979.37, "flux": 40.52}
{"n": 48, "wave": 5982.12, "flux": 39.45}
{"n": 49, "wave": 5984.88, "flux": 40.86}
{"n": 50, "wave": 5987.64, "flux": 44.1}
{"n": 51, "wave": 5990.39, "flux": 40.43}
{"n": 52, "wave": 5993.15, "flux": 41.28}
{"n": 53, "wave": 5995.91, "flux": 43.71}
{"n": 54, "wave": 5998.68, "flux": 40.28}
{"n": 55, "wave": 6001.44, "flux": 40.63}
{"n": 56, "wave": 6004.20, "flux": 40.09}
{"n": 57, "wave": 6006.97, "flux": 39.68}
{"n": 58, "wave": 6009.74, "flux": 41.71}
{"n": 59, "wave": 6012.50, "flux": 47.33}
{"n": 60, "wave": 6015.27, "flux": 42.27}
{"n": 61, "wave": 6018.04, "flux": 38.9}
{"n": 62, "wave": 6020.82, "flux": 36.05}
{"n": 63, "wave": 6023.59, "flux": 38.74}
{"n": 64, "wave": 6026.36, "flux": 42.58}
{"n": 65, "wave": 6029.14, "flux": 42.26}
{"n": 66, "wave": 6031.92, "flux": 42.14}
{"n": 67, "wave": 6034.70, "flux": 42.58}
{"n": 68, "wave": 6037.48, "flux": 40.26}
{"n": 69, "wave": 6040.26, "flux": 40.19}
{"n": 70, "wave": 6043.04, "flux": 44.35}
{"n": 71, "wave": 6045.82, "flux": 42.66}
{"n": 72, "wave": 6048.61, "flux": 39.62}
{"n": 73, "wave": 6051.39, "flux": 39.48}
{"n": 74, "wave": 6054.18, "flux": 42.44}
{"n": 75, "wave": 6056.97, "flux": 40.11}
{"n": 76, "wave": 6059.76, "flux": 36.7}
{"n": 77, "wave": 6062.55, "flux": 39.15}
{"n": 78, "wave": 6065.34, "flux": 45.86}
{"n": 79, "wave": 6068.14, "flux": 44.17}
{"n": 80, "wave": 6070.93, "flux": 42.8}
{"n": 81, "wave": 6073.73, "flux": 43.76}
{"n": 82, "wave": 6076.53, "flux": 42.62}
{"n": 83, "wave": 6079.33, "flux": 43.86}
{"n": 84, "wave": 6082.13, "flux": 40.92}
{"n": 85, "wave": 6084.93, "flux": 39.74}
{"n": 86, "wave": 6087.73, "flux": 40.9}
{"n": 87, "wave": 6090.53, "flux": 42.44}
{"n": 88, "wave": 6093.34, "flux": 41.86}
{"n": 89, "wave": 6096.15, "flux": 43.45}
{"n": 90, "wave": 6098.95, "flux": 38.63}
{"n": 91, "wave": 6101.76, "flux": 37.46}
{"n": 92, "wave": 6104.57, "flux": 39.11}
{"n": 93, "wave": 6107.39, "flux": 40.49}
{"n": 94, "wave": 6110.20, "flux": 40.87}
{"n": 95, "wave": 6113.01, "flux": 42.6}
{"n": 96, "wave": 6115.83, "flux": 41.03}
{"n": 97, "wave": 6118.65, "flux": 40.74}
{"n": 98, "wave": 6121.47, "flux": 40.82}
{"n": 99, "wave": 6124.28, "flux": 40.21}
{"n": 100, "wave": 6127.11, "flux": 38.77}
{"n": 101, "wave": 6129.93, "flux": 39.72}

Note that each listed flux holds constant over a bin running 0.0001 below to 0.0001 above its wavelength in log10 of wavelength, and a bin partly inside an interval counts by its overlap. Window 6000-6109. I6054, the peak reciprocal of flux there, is 0.0277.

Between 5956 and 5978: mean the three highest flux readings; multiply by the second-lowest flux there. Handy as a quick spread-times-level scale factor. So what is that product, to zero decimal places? 1558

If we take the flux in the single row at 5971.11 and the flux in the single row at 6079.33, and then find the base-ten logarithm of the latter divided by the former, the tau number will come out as 0.036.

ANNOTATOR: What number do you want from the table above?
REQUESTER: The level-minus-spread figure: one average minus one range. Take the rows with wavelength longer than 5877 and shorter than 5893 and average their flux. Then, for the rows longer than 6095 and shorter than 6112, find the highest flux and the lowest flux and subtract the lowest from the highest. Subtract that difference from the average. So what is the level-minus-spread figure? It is 33.2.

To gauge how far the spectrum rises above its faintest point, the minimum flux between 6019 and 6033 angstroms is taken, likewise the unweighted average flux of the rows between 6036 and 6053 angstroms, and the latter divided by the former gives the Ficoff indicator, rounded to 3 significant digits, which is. 1.14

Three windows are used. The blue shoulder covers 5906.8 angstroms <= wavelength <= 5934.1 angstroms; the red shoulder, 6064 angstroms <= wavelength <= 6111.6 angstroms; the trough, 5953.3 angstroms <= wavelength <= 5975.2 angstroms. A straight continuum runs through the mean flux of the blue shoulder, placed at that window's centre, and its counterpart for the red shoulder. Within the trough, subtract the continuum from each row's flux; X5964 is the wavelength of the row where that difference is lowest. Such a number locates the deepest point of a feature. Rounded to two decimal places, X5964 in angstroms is 5954.64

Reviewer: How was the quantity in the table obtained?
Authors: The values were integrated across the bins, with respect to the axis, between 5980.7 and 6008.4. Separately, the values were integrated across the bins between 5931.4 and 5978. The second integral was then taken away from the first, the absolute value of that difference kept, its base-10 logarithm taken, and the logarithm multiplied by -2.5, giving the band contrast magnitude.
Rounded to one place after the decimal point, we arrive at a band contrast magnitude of -7.0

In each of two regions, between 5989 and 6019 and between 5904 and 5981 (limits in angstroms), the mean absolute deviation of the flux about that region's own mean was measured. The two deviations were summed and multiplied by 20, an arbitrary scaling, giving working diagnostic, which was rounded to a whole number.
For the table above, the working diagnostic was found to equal 64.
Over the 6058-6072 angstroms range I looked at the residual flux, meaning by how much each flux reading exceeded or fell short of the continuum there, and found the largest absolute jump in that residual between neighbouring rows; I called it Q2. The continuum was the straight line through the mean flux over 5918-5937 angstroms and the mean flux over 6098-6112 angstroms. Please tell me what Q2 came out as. 6.7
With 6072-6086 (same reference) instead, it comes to 2.9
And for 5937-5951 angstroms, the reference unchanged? 5.5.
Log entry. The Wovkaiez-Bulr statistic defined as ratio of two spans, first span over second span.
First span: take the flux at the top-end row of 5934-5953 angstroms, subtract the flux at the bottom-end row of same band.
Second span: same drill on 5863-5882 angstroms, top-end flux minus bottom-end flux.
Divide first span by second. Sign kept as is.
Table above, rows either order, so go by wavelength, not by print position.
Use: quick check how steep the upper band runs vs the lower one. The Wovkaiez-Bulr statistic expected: -9.46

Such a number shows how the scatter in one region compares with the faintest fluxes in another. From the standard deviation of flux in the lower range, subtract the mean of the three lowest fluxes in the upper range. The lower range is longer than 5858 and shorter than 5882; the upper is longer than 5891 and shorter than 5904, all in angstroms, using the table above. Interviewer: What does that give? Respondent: -35.1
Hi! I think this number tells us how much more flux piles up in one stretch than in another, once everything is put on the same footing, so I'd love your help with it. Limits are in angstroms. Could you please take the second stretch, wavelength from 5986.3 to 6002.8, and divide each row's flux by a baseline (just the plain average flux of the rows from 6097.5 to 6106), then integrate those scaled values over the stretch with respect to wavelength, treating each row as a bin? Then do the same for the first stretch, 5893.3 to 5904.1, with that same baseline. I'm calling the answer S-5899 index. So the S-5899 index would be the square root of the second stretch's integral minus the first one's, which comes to 2.7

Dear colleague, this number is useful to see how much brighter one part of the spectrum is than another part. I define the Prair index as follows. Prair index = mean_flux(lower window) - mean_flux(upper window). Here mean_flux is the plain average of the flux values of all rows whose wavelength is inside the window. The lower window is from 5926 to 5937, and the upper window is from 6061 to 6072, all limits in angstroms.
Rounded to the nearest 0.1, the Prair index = -2.7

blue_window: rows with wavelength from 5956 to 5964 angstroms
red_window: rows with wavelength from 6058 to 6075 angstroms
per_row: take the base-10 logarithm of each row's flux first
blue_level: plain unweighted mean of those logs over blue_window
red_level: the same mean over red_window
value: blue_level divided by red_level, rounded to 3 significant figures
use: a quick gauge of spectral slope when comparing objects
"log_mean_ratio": 0.983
